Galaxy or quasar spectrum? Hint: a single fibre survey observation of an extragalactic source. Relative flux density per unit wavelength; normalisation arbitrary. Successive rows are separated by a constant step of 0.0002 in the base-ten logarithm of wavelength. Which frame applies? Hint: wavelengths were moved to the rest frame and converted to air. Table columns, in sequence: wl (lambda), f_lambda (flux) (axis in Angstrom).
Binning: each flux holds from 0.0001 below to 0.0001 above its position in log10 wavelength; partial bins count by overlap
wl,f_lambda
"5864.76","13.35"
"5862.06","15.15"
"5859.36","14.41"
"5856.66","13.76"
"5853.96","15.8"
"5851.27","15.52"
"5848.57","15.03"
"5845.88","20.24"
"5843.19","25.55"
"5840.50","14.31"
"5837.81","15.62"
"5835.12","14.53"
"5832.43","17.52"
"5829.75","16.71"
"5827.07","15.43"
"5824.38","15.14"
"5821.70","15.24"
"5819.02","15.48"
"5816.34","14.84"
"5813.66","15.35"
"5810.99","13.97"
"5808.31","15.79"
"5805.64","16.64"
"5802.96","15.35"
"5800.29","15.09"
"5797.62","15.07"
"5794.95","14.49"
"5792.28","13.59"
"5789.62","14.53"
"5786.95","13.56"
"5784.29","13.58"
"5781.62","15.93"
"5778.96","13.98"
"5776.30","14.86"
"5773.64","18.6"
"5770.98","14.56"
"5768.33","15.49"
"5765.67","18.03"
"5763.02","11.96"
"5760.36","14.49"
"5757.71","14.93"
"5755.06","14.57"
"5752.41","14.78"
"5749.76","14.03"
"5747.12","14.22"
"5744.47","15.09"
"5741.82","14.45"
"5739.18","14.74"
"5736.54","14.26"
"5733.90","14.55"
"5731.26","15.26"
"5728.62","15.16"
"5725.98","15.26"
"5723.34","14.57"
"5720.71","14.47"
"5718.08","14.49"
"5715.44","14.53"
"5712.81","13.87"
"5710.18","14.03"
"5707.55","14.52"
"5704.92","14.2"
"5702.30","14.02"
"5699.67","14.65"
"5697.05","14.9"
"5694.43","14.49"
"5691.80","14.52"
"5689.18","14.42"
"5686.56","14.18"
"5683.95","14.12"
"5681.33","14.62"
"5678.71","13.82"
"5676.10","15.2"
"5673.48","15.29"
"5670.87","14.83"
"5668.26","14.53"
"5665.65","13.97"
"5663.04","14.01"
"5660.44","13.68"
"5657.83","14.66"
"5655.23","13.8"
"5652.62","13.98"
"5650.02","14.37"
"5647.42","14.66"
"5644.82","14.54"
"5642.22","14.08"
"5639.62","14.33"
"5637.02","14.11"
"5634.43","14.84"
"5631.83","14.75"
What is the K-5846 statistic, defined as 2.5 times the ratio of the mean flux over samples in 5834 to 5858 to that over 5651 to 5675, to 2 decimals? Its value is 2.92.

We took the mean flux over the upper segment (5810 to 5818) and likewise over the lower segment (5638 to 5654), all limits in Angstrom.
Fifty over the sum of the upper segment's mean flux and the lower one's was 1.72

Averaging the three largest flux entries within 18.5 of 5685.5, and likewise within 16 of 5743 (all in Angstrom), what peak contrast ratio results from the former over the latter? 1.00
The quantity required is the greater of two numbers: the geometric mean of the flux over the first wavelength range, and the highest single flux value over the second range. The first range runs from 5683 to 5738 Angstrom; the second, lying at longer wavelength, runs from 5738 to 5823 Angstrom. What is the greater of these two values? 18.6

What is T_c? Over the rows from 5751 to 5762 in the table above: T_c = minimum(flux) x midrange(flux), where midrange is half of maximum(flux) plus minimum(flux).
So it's 213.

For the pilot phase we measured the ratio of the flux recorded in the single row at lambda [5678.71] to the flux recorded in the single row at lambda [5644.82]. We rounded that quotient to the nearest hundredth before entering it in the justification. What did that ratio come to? 0.95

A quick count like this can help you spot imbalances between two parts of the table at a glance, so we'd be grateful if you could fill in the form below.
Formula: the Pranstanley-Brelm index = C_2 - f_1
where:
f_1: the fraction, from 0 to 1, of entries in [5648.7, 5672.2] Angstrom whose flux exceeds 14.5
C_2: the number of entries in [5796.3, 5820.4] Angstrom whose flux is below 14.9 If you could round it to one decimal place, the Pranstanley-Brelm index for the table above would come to 1.7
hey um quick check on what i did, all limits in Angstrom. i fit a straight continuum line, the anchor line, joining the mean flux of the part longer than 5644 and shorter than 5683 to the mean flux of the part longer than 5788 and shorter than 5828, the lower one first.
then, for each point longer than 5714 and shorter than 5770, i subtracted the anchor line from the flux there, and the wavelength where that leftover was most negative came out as 5763.02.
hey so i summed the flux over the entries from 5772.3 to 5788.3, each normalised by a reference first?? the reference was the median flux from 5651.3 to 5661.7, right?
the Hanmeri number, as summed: 6.52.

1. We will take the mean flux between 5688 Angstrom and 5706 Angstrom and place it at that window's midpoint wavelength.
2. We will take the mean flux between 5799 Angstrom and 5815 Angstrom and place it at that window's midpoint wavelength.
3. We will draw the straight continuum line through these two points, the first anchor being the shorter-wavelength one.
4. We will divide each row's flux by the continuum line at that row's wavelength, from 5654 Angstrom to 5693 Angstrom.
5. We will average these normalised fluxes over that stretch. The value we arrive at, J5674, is 1.01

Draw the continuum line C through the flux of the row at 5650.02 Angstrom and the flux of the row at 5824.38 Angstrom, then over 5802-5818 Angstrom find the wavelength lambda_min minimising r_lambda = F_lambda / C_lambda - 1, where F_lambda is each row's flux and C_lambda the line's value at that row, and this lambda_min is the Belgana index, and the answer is 5810.99 Angstrom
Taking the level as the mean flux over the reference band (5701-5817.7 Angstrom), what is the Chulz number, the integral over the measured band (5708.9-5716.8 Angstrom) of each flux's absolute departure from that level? 4.9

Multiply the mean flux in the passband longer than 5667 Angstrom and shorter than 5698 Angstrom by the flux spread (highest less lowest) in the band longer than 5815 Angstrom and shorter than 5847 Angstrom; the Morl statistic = 164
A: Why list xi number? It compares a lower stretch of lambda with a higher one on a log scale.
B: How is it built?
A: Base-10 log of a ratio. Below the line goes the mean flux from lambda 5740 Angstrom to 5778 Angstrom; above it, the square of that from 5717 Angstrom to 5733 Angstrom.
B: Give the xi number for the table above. 1.17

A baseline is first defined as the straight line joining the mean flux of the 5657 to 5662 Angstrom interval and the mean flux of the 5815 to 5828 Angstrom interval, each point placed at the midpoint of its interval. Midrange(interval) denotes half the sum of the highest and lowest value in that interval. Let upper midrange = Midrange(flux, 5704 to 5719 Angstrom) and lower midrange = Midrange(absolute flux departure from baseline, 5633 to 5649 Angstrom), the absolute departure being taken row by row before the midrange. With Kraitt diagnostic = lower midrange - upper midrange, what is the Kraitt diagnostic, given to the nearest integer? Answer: -14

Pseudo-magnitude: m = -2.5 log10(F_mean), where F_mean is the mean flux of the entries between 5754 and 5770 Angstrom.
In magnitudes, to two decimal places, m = -2.93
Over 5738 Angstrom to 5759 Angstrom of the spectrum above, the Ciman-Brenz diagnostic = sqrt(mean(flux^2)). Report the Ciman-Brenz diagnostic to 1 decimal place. 14.6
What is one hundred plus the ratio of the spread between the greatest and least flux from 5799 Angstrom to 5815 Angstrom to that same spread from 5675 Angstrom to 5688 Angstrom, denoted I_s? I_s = 102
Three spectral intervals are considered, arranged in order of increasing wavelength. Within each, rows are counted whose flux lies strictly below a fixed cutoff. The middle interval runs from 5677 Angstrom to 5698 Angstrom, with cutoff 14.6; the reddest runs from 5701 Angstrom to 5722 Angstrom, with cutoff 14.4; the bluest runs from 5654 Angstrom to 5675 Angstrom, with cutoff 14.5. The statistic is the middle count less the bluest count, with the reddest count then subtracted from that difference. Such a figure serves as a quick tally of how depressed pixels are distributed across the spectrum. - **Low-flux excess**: -2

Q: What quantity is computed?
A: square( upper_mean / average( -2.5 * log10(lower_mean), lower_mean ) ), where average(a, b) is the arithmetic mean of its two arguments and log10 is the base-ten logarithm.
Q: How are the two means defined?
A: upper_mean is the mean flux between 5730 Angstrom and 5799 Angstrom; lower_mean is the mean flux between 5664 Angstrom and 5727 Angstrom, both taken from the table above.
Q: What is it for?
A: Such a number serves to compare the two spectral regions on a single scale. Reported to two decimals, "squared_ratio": 6.50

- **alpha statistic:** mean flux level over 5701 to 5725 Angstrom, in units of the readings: 14.3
